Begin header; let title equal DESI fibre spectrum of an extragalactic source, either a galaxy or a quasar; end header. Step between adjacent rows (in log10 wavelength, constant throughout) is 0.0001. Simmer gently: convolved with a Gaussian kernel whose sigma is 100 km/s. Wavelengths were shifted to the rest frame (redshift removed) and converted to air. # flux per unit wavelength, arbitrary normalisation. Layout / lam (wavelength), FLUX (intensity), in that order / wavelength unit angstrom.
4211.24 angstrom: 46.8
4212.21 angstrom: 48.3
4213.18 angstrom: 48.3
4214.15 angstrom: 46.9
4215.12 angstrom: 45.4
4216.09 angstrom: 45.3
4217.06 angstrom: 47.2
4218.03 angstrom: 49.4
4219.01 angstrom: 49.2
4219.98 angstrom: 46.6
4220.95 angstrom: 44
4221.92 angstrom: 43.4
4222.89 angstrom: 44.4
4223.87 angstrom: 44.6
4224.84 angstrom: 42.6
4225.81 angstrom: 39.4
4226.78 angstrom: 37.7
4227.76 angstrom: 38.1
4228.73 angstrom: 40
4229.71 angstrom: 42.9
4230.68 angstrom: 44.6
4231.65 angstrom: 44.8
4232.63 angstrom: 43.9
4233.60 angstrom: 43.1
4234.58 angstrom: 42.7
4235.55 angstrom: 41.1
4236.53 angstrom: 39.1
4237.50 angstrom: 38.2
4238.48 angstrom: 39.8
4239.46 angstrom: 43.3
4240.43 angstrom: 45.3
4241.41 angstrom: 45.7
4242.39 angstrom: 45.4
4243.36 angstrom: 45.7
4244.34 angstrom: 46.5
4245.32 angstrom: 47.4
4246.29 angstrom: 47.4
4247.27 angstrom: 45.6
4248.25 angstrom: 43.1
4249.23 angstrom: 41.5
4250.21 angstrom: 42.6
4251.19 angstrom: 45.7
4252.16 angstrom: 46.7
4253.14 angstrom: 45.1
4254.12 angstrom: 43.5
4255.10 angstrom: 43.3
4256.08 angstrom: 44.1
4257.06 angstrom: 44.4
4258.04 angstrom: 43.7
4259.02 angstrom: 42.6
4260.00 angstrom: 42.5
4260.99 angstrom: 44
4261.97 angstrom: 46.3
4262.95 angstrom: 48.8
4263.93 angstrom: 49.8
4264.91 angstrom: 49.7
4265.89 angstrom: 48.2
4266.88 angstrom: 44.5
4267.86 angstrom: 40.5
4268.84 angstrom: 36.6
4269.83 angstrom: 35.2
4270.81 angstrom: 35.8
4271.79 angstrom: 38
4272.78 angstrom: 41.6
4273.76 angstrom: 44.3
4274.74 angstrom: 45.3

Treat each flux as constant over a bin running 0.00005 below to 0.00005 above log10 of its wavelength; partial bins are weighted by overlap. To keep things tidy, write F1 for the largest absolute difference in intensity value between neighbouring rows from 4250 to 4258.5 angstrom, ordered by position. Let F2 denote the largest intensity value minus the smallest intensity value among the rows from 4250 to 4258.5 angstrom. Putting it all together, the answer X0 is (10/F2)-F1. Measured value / -0.7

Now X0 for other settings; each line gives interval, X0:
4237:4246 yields -2.4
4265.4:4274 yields -3.2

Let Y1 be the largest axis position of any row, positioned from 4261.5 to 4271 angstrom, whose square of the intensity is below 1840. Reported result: 4270.81 angstrom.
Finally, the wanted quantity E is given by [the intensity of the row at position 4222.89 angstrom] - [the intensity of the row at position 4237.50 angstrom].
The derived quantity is 6.2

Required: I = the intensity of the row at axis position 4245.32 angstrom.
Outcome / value 47.4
